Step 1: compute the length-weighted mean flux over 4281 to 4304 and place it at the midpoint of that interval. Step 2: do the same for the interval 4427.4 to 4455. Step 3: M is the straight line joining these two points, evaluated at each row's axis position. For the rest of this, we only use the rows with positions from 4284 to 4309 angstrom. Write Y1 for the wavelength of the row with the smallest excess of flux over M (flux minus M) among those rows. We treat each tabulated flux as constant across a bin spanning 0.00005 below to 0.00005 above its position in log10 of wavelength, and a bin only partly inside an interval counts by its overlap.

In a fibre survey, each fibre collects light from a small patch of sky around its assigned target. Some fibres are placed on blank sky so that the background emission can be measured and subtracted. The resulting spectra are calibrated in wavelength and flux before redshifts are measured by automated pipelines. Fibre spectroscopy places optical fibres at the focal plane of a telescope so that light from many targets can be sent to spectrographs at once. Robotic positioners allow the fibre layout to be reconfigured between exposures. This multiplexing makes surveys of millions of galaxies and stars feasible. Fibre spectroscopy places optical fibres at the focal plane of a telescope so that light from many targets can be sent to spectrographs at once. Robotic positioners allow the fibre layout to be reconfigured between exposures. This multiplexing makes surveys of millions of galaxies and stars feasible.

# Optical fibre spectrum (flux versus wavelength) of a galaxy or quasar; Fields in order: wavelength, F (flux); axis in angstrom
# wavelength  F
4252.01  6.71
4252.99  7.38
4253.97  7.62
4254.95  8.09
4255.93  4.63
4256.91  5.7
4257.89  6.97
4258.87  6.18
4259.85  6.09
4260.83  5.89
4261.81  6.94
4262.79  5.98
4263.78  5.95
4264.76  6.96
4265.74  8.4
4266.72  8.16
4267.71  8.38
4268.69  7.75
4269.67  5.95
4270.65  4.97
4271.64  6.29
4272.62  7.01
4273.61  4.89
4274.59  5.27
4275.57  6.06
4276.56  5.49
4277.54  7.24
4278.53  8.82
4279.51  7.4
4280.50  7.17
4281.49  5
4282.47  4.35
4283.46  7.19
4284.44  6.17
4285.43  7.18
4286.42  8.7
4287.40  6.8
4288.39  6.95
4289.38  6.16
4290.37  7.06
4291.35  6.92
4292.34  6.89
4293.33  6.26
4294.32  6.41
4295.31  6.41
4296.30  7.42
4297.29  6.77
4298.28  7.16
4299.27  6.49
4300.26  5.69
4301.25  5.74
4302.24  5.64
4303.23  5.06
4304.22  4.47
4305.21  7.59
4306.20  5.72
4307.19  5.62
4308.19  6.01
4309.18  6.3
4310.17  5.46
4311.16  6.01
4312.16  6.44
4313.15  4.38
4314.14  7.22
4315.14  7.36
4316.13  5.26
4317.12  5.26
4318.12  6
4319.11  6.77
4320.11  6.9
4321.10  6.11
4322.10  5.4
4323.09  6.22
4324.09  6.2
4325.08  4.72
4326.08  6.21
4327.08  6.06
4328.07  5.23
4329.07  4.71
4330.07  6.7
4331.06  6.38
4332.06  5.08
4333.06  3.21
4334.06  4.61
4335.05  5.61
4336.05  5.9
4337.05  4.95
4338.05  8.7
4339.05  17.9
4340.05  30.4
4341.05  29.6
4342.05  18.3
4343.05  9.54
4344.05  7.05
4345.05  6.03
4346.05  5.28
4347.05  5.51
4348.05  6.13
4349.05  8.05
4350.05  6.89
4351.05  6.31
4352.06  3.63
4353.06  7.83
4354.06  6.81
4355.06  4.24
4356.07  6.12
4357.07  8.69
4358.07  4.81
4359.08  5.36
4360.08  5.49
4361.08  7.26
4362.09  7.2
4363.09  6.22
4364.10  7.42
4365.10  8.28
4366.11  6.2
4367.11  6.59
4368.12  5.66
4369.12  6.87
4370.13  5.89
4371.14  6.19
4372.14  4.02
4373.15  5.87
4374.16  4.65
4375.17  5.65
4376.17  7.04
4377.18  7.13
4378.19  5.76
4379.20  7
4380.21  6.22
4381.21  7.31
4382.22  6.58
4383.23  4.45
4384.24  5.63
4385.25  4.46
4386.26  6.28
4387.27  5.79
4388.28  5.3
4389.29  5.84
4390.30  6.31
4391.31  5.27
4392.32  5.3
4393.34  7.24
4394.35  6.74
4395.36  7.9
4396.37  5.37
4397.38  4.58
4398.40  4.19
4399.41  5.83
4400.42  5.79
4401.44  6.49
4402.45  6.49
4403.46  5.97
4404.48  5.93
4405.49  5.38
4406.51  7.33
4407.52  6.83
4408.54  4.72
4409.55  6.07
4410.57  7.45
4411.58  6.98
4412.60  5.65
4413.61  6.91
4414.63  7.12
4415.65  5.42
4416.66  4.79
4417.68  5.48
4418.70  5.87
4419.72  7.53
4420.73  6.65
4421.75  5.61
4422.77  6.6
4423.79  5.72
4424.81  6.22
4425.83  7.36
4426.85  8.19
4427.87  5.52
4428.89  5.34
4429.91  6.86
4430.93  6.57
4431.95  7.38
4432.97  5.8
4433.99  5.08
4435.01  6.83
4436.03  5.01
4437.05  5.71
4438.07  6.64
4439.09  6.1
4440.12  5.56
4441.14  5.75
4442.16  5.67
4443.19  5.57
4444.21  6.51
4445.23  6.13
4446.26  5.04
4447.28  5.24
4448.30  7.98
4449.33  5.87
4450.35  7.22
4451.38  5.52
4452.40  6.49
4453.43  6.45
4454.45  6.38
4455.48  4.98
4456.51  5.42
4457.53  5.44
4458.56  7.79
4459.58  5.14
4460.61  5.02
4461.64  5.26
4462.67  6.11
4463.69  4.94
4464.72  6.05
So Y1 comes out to 4304.22 angstrom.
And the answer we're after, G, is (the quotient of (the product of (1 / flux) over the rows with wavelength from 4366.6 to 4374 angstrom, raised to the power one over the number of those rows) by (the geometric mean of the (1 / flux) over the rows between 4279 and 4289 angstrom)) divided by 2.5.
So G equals 0.454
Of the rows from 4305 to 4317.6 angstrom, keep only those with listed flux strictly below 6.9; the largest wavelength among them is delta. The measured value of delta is 4317.12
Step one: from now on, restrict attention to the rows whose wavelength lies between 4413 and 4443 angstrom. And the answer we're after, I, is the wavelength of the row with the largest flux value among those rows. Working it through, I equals 4426.85 angstrom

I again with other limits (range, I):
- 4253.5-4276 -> 4265.74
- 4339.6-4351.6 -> 4340.05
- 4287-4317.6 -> 4305.21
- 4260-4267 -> 4265.74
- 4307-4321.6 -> 4315.14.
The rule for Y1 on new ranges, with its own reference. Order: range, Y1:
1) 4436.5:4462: 4455.48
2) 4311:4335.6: 4333.06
